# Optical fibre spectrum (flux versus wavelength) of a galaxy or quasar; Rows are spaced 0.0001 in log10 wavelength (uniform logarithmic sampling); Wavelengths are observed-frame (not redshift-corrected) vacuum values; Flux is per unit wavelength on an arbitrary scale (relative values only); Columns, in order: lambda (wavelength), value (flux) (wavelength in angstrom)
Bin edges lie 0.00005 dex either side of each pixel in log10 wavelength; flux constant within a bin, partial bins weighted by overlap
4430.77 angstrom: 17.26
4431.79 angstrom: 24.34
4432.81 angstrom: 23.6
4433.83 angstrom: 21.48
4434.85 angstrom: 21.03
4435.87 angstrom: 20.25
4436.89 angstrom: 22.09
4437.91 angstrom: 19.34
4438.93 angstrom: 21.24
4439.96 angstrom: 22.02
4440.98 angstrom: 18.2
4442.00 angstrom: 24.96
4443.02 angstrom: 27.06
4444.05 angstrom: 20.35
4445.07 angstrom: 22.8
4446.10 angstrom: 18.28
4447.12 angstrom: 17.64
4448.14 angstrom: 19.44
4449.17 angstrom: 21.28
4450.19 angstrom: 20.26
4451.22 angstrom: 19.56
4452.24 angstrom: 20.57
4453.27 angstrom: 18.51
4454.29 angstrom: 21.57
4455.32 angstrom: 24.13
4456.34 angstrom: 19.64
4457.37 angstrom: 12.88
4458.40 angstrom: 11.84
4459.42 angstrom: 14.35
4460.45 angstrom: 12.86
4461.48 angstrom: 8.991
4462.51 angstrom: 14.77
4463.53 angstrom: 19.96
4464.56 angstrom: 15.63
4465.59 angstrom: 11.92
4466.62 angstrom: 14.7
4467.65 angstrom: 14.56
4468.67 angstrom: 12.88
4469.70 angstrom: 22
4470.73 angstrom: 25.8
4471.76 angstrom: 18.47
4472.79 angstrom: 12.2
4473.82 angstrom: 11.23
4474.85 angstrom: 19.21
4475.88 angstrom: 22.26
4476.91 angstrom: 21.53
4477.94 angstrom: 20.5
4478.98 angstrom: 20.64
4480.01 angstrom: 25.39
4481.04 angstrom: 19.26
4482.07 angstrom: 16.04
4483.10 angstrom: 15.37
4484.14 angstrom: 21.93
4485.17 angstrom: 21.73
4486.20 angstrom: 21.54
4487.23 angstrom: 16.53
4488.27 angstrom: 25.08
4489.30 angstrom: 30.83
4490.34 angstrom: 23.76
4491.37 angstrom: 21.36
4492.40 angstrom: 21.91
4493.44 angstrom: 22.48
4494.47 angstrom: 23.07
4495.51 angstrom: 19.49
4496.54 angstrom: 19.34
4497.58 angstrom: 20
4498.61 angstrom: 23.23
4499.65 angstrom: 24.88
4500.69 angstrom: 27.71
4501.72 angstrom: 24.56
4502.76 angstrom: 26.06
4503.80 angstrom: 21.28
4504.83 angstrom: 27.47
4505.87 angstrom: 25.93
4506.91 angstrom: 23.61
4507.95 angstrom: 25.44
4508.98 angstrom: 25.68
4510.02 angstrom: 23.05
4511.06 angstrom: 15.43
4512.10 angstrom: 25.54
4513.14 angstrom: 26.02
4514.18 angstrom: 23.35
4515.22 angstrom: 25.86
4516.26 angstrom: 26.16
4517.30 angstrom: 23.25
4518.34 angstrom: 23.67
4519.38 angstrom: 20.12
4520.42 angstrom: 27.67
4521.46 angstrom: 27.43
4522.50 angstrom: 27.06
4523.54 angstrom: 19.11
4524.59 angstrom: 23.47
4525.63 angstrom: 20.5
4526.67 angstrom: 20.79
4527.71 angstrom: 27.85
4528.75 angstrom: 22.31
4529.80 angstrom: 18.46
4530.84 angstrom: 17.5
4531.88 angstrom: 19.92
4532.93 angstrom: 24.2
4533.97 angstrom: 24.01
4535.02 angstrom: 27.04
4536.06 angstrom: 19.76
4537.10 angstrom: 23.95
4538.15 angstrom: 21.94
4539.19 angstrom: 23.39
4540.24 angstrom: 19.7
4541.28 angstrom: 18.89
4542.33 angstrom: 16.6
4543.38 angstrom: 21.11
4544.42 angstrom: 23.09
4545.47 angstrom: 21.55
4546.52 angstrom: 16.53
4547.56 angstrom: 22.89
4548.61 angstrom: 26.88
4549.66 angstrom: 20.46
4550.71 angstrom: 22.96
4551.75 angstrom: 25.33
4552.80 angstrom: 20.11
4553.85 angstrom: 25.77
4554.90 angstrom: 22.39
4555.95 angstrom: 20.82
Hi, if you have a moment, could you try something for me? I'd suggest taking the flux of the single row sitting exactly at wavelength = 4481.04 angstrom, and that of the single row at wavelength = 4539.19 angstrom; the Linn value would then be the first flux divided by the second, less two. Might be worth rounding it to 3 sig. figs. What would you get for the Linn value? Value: -1.18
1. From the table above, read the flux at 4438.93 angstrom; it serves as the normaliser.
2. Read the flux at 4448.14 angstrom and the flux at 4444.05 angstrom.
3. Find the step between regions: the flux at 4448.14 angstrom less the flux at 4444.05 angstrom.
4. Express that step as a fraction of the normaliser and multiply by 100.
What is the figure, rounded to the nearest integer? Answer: -4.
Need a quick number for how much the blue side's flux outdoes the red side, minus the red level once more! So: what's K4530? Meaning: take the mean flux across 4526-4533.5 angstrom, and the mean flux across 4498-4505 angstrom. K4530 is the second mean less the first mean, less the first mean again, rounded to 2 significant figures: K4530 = -18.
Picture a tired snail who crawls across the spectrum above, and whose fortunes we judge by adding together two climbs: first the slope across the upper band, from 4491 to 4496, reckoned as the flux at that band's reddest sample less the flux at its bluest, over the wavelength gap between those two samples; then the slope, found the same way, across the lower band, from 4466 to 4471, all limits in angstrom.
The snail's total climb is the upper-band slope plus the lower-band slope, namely 2.2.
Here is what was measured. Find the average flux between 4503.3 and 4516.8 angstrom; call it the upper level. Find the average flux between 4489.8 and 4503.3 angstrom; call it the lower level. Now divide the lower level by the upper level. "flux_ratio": 0.95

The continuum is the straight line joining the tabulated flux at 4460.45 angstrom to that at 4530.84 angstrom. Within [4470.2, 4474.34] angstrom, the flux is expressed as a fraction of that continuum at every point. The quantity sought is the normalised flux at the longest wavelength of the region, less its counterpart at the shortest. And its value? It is -1.1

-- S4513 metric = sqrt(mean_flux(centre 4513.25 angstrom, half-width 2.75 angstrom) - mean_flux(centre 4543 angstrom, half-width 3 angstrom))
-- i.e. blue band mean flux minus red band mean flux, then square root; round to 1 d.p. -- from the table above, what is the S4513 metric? 1.8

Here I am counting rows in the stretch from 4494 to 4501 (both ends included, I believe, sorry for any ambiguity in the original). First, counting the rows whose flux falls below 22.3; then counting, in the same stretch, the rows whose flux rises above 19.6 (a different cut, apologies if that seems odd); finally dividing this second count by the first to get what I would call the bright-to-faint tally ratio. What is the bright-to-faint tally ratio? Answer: 1.67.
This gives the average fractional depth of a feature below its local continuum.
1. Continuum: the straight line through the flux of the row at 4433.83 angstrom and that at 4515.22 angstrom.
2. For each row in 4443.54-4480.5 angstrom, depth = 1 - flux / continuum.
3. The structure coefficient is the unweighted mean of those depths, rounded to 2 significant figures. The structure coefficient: 0.22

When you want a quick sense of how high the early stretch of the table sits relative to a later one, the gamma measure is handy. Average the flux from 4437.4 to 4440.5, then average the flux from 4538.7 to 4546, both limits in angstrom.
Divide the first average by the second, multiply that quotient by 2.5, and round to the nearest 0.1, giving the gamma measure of 2.5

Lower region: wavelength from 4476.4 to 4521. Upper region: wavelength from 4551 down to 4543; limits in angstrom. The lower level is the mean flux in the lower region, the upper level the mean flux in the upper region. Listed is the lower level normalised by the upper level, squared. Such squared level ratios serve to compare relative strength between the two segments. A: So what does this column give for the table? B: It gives 1.09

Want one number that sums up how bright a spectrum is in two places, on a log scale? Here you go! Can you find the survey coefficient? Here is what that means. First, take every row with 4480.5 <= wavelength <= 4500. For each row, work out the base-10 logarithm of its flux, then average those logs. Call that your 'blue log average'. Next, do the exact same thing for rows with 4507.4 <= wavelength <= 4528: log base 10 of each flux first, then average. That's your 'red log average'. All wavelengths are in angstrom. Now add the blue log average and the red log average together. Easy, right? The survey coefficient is 2.70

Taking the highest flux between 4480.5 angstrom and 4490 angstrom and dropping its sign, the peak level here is 30.8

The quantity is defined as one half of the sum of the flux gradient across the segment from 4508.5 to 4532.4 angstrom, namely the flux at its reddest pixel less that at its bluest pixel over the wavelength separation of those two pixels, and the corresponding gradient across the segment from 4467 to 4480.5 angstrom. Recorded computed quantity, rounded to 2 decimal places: 0.31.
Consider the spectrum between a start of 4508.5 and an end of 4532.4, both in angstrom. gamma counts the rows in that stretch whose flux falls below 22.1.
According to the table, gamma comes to 8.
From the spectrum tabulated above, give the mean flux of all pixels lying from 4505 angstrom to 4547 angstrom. 22.7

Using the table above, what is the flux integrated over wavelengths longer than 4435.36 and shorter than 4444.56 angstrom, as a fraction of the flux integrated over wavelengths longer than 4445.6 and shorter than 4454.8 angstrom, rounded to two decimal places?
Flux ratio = 1.10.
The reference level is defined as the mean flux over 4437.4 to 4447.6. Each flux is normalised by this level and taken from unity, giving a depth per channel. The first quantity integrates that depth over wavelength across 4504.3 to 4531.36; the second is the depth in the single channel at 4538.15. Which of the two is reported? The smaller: -3.0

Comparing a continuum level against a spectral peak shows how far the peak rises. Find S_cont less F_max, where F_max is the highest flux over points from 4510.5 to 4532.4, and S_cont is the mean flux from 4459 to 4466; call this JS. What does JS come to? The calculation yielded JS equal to -14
